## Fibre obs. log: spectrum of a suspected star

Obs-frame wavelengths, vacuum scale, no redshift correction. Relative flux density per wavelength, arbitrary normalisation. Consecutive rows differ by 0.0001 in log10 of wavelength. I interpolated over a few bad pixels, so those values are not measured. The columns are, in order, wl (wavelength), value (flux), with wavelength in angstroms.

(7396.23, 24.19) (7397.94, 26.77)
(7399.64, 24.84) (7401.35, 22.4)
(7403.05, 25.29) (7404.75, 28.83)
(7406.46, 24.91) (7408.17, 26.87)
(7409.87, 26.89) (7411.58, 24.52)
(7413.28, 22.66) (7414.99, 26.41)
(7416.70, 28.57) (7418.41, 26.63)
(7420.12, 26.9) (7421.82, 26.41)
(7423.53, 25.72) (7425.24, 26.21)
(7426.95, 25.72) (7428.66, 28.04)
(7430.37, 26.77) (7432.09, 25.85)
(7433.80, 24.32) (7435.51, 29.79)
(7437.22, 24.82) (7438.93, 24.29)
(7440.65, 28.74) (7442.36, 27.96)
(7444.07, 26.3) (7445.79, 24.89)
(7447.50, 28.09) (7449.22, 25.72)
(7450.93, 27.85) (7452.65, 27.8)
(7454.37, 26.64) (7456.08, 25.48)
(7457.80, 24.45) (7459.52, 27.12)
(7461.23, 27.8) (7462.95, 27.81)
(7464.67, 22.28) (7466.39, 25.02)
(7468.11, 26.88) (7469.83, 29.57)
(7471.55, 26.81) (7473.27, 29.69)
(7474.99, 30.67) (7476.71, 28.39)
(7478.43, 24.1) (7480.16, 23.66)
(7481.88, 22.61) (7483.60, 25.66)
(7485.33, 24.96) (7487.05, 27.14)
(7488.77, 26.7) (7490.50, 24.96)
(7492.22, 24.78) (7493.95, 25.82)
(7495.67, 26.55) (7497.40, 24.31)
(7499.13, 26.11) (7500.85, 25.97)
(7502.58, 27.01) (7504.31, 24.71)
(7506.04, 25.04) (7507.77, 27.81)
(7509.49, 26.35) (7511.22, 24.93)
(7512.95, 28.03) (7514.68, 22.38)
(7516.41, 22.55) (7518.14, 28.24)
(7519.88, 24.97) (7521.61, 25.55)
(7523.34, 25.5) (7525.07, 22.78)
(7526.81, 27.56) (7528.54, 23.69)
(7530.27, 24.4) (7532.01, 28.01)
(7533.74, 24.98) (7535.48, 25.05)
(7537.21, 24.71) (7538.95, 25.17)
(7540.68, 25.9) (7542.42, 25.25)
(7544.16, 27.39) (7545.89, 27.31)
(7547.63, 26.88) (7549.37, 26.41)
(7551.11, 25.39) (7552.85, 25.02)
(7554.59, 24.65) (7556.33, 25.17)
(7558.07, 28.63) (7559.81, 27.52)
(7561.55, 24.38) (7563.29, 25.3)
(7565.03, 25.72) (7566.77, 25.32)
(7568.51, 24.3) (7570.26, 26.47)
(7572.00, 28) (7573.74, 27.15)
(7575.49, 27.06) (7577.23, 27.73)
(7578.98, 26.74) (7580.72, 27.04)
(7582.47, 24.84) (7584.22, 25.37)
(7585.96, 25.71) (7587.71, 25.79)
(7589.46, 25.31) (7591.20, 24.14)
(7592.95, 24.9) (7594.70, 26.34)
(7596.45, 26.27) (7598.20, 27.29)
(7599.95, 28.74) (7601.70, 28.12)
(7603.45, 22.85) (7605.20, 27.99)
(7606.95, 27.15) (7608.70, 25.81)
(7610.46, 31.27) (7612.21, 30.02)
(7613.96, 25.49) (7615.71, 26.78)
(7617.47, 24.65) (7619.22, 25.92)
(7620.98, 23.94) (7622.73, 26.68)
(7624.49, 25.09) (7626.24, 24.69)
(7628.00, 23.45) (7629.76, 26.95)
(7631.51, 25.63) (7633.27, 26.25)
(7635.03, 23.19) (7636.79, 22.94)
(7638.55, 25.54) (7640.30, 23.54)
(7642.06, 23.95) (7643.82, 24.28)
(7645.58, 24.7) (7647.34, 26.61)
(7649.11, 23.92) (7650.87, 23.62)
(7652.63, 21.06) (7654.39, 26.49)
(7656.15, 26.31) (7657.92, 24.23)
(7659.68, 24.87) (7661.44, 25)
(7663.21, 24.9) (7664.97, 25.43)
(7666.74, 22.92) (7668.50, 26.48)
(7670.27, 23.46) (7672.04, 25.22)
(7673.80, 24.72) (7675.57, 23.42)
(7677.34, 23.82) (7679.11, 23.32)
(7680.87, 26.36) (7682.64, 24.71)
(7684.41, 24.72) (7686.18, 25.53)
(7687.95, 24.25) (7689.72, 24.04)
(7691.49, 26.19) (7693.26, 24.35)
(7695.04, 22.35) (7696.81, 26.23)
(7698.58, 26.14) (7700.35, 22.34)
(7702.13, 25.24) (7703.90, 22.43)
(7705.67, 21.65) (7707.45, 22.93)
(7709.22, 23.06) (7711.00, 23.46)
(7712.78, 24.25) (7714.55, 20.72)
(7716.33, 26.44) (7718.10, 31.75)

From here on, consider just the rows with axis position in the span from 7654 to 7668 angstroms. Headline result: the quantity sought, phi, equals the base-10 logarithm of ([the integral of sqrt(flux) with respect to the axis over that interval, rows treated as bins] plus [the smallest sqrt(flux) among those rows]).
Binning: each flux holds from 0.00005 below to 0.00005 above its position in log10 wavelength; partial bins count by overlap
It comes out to 1.87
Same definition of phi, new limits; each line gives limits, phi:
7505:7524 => 2.00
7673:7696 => 2.07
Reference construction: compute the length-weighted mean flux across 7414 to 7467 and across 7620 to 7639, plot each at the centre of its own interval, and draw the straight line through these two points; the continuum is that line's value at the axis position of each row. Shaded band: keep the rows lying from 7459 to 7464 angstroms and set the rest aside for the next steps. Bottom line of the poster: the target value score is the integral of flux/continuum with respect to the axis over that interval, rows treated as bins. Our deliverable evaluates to 5.22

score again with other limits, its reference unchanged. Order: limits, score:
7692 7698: 6.03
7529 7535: 5.97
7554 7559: 5.14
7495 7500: 4.93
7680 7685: 5.16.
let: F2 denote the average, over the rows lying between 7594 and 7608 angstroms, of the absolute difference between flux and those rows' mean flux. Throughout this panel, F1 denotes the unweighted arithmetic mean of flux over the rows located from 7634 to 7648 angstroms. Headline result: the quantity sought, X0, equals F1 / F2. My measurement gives 19.2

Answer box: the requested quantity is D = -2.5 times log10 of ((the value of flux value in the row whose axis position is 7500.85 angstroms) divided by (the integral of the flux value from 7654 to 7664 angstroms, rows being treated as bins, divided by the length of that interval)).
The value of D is -0.03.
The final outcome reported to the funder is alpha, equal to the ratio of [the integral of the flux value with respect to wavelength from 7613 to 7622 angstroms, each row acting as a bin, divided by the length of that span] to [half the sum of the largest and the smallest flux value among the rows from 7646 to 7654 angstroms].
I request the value 1.07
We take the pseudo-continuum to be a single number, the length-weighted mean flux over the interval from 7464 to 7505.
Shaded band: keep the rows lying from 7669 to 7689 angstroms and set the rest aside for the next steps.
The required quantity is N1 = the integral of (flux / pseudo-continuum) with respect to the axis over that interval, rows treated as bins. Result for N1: 18.8 angstroms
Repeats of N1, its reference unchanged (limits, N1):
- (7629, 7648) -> 18.1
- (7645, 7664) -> 18.0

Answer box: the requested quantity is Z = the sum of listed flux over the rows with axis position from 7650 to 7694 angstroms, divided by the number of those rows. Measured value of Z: 24.6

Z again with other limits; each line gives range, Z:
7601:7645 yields 25.7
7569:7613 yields 26.7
